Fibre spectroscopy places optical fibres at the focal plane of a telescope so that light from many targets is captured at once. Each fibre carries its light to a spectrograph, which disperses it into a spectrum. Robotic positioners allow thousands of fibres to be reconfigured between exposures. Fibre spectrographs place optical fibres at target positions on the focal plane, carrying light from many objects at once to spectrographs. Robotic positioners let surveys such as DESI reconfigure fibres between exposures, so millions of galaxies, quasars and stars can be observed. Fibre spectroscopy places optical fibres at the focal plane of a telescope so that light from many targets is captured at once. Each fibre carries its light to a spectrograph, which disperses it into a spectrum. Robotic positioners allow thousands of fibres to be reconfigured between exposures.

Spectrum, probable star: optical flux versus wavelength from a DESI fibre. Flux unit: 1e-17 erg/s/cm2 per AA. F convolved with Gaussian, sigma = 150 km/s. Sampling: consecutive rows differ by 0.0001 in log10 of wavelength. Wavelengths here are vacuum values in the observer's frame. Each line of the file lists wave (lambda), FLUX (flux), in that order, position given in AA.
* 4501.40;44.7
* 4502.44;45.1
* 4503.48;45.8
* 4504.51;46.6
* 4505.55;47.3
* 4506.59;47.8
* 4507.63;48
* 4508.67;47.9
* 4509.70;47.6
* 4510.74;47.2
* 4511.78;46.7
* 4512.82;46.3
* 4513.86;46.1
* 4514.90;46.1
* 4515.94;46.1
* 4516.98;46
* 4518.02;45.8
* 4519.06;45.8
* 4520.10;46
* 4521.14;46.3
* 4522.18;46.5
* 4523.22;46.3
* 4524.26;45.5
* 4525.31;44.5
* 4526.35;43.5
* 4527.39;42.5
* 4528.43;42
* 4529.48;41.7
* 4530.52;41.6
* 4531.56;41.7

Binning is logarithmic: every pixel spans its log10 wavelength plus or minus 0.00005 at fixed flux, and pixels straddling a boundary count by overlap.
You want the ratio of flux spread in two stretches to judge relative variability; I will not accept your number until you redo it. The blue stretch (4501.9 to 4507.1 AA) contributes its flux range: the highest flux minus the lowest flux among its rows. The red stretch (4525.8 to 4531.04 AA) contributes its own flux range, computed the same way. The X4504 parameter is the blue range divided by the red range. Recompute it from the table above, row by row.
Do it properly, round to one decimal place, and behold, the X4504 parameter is 1.4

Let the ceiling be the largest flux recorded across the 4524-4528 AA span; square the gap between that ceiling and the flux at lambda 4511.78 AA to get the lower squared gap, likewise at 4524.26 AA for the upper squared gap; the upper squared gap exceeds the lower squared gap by -1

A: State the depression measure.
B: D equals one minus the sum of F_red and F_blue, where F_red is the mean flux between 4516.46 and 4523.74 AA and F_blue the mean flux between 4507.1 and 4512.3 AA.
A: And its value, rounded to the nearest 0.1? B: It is -92.6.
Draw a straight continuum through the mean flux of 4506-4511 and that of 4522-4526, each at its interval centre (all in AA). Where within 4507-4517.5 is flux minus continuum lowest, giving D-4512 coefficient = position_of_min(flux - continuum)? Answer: 4513.86 AA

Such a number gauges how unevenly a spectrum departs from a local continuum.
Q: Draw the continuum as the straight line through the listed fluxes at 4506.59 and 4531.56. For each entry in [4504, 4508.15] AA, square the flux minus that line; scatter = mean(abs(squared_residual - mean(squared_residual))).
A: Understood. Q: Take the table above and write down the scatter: 1.0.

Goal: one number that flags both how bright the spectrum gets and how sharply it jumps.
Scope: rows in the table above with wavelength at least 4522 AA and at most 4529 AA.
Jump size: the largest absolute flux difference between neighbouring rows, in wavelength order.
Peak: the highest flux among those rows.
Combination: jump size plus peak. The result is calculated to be 47.5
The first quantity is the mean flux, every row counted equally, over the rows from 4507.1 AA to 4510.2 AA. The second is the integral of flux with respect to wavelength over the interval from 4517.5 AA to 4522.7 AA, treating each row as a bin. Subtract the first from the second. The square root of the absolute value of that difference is 13.9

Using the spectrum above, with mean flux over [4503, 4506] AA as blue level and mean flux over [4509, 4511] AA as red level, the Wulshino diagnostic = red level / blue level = 1.02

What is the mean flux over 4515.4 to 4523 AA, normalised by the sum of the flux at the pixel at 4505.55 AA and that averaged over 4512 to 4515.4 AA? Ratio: 0.493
